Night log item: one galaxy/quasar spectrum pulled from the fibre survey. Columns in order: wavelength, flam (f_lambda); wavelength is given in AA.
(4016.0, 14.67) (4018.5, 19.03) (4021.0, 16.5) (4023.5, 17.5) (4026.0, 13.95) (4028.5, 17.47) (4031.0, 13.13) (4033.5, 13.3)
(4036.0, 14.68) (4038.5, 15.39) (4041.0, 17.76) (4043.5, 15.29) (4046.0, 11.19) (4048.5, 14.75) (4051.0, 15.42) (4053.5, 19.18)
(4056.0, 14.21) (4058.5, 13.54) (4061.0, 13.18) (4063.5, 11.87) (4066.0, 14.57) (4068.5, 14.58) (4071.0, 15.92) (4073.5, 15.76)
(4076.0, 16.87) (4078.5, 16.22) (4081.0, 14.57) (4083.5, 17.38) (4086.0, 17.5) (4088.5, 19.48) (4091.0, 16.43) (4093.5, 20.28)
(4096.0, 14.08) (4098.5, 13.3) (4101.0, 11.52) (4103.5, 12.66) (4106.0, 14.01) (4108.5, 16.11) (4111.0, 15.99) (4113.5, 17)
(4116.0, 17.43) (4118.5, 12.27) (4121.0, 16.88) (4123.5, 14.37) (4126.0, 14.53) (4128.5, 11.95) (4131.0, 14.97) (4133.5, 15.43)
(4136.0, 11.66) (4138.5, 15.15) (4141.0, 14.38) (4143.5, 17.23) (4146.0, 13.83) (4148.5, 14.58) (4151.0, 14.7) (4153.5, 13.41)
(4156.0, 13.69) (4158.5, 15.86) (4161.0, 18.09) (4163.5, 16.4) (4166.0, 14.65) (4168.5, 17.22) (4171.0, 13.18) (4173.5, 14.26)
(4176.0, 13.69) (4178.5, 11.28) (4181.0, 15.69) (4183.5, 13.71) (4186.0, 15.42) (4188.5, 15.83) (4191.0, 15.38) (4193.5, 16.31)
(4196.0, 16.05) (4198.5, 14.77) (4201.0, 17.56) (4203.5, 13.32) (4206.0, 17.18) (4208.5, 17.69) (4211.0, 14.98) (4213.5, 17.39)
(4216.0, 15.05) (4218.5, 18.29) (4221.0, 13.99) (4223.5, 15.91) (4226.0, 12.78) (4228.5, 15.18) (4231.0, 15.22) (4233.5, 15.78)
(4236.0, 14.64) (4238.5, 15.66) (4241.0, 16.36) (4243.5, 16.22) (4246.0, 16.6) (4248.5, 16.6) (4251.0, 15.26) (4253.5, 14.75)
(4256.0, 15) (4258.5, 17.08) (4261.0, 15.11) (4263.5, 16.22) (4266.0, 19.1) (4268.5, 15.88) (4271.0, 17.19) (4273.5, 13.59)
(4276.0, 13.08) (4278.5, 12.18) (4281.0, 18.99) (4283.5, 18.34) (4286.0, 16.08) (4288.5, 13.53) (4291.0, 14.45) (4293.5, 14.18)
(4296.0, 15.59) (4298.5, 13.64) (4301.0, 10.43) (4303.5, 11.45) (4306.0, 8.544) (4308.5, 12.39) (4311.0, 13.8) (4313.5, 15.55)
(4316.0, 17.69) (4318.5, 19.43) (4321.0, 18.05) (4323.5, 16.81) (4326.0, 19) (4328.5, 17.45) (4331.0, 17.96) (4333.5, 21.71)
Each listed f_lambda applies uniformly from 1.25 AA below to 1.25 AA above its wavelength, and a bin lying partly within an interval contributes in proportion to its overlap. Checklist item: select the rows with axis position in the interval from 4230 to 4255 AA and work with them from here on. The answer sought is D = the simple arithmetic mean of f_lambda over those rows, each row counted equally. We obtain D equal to 15.7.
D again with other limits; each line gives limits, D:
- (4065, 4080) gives 15.7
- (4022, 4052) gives 15.0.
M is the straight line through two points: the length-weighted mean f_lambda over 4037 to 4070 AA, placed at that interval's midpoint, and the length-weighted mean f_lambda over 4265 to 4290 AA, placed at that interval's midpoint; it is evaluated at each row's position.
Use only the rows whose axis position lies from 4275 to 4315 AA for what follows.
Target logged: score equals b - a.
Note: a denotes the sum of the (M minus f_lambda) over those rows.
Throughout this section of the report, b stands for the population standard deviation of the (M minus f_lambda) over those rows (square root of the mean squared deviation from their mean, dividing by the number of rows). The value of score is -28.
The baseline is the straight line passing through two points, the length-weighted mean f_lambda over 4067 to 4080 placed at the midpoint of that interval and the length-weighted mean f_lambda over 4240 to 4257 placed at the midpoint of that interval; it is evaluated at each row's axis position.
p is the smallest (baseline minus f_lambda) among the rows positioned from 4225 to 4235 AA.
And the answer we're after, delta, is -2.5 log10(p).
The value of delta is 3.2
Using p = 0.1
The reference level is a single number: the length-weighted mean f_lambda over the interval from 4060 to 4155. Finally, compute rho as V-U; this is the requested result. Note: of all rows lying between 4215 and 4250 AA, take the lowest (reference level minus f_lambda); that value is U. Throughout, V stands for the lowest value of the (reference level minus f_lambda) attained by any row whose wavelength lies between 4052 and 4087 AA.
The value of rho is -0.9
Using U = -3.2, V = -4.12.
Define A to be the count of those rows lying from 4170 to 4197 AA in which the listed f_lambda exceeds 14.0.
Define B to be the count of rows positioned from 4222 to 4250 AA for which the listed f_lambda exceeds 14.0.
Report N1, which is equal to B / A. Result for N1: 1.43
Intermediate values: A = 7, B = 10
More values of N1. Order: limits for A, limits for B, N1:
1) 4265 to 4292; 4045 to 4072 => 1.00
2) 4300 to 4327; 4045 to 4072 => 1.17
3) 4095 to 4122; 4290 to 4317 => 0.71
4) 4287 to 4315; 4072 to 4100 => 2.50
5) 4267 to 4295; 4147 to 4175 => 1.14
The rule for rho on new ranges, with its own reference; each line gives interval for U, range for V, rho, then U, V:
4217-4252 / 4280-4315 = -0.7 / -3.2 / -3.93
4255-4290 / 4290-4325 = -0.3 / -4.0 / -4.37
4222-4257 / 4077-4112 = -3.7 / -1.5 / -5.22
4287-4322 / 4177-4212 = 1.7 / -4.4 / -2.63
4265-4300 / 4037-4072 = -0.1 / -4.0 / -4.12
